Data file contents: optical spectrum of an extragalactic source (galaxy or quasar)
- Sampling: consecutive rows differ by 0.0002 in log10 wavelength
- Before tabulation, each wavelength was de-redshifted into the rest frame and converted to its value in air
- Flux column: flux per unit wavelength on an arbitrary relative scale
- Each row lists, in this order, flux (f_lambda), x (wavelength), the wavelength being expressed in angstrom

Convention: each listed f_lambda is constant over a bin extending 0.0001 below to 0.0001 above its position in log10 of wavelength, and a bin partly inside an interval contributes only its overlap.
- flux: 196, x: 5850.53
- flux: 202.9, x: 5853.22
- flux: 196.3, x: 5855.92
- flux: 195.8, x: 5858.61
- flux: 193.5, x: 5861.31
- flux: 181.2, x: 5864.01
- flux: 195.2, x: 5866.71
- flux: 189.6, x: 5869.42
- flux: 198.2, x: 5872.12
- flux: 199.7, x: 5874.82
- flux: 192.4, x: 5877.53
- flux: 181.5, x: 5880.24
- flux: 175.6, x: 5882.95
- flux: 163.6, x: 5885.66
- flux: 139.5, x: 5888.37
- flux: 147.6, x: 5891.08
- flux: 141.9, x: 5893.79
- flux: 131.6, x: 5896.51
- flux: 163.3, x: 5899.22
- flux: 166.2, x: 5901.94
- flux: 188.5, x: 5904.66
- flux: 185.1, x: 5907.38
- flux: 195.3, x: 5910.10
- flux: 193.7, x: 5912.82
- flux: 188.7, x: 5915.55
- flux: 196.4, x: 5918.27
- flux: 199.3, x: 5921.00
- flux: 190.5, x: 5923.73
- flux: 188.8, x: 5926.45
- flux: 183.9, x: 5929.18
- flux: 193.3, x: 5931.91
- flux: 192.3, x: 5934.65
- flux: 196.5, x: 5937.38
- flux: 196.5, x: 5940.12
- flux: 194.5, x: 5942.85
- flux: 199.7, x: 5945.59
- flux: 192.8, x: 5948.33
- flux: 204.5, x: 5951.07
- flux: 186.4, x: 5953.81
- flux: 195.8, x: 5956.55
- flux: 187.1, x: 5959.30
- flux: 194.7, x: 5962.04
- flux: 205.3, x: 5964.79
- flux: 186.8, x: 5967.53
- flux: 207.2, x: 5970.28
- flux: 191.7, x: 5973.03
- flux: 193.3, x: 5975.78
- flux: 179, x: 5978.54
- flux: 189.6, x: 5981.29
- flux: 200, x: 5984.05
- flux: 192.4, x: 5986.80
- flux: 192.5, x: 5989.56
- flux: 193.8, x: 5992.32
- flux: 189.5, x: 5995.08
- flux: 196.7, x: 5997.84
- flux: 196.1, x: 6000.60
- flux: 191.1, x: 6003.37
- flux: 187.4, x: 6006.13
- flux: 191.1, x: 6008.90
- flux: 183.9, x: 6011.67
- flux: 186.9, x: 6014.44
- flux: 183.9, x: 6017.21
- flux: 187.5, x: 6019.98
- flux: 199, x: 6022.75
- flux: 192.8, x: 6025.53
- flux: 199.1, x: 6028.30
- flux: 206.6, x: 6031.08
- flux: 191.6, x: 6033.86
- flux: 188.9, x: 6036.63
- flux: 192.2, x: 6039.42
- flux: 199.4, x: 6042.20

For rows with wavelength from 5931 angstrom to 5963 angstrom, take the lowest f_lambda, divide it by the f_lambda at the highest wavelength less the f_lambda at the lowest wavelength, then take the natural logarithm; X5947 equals 4.9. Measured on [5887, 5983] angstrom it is 1.0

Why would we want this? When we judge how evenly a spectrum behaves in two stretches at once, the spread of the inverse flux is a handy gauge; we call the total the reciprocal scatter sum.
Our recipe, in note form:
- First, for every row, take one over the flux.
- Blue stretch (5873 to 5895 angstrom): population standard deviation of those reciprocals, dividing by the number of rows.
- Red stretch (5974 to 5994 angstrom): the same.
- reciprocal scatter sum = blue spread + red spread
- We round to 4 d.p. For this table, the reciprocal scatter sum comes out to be 0.0010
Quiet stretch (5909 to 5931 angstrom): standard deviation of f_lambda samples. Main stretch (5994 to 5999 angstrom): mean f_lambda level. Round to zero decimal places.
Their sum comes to 198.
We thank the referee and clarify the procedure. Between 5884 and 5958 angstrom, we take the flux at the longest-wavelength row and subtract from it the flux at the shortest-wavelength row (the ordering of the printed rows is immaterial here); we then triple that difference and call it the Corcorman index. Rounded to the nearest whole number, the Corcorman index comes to 97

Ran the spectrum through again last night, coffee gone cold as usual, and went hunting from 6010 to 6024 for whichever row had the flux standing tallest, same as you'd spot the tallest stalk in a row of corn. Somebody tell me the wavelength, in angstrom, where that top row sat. 6022.75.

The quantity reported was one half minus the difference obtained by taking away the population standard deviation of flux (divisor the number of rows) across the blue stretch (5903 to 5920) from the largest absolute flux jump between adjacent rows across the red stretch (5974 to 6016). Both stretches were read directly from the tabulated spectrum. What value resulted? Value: -10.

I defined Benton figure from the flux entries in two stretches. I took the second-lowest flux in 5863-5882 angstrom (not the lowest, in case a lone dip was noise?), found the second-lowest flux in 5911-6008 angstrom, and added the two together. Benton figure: 365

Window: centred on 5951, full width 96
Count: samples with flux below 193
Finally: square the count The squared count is 289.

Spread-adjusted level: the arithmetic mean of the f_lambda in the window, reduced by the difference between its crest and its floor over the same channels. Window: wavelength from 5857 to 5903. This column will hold 106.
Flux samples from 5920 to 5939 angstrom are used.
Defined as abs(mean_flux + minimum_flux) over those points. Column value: 376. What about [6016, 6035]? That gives 378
